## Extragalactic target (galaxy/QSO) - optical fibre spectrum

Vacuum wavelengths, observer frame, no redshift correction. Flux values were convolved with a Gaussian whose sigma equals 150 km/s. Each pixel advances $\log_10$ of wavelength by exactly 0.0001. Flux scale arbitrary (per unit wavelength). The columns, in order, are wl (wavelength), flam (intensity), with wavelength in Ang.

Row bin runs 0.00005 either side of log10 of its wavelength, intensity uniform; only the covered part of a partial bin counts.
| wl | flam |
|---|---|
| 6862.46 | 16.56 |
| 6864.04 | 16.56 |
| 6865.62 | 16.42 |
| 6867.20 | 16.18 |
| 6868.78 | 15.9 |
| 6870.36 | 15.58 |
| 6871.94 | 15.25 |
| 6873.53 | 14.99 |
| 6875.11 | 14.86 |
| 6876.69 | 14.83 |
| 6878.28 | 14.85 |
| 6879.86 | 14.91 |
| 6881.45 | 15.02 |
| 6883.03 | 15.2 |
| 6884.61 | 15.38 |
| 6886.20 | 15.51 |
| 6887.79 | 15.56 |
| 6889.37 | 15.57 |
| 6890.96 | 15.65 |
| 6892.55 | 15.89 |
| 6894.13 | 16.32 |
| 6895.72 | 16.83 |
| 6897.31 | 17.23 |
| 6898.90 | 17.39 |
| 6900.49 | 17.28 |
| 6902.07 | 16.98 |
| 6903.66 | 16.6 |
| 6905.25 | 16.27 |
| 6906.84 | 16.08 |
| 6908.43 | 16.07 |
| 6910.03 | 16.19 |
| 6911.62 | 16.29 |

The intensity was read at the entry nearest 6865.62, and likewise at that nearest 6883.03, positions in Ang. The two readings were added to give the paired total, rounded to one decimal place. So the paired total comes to 31.6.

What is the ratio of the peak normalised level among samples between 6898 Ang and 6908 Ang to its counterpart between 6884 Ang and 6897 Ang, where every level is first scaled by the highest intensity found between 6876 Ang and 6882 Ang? 1.03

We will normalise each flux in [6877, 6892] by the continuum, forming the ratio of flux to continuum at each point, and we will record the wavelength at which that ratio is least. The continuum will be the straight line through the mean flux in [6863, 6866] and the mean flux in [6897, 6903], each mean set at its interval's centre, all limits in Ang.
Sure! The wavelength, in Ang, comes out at 6878.28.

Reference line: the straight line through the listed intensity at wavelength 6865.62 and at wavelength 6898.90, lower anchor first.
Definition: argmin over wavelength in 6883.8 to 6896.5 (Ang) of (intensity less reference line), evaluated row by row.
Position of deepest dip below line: 6884.61 Ang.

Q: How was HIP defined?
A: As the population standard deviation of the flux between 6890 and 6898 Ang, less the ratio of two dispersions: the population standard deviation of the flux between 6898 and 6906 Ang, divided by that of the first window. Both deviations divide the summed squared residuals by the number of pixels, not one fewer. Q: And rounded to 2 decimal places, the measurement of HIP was -0.13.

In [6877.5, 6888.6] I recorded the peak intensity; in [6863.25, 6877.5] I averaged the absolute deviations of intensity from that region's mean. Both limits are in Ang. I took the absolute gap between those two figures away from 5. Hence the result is -10.0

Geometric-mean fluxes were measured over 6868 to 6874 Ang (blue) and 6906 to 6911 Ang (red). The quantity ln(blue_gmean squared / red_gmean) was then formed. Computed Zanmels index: 2.69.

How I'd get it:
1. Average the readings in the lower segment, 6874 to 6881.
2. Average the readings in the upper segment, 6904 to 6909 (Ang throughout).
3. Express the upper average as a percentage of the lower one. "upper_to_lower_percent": 109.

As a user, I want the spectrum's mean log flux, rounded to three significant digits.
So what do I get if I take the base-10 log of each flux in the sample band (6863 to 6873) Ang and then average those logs 1.20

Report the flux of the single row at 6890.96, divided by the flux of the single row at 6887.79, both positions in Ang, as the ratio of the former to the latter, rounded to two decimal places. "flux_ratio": 1.01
